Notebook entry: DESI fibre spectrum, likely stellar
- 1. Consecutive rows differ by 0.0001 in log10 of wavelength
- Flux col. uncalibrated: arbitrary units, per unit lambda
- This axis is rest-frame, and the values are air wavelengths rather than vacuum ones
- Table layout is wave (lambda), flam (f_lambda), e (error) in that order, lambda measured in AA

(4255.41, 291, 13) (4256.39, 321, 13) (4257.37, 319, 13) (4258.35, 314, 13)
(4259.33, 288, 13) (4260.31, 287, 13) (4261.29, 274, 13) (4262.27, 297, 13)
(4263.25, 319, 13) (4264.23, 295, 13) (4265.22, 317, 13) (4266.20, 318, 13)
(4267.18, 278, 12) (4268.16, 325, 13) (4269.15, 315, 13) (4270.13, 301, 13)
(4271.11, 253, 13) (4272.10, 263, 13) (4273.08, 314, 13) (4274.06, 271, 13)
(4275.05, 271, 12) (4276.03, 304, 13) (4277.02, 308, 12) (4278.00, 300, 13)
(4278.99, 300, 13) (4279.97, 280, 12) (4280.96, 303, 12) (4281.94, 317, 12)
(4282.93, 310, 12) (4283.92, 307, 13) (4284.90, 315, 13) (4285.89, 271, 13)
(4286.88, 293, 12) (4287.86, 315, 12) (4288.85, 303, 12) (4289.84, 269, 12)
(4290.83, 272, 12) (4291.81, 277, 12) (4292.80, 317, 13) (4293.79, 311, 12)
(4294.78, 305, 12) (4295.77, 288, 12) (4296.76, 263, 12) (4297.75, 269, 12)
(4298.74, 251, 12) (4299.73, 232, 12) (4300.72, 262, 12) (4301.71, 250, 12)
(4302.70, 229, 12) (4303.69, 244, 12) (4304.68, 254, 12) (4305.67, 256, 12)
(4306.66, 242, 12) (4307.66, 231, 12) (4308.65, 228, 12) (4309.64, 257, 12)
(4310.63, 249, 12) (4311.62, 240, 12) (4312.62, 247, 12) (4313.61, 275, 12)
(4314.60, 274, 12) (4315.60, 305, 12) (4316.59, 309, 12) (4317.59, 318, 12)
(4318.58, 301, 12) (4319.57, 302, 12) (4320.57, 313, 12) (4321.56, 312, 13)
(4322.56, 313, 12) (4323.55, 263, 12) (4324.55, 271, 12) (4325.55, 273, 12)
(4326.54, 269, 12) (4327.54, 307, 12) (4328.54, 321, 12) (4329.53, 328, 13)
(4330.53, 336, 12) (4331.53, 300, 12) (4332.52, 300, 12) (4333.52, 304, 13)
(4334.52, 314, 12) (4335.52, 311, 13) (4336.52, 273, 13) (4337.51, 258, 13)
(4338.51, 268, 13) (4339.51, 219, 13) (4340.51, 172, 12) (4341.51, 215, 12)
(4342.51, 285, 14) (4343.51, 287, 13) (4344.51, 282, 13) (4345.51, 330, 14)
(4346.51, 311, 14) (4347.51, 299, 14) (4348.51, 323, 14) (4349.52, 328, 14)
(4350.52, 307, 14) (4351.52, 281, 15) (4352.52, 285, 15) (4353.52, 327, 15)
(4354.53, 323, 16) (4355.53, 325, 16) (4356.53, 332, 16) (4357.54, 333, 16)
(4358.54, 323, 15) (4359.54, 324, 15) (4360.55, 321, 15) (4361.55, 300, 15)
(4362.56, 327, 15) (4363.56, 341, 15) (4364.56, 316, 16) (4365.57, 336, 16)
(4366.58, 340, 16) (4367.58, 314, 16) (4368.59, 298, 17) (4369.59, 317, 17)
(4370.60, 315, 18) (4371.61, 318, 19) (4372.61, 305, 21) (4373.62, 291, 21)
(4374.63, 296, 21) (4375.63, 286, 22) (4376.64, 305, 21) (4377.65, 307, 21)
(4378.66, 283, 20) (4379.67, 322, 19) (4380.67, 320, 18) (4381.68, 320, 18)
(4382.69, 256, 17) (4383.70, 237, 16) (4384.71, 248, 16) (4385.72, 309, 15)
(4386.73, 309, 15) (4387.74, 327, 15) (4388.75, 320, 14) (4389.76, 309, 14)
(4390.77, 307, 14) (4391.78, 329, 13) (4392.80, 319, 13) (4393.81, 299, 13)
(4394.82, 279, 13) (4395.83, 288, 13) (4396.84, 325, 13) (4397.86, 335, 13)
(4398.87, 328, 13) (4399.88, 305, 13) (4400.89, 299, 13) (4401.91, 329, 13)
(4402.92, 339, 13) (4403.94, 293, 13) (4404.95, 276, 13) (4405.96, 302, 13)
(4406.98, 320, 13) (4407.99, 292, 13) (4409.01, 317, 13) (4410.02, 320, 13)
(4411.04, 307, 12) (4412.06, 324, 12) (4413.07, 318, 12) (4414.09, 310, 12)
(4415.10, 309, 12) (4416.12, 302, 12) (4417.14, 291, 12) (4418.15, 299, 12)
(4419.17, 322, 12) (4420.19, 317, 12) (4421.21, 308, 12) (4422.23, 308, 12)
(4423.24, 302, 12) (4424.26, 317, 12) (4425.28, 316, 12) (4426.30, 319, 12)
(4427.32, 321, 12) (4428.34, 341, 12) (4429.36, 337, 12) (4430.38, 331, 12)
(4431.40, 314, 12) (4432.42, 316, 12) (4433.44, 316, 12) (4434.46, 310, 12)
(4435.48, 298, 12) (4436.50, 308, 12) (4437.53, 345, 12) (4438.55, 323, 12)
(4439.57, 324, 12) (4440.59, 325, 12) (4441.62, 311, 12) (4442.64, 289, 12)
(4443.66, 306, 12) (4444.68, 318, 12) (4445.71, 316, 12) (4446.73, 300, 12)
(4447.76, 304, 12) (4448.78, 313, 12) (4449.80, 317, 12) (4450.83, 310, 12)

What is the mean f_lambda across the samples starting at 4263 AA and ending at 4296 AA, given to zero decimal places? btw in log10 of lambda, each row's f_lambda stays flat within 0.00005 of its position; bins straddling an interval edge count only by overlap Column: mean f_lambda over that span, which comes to 297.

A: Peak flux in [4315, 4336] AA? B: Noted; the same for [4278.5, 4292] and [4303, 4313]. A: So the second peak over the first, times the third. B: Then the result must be 242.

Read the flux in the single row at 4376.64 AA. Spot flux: 305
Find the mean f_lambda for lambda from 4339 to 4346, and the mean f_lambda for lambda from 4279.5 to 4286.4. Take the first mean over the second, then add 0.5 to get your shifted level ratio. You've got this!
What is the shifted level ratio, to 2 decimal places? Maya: 1.35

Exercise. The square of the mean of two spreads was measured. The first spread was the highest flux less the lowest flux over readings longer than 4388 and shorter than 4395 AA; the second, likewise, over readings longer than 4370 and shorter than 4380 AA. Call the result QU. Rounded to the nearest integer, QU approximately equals 1980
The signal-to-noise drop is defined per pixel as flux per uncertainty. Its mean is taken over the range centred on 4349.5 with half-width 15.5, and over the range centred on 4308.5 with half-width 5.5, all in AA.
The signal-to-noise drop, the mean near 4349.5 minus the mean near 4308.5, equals 0.4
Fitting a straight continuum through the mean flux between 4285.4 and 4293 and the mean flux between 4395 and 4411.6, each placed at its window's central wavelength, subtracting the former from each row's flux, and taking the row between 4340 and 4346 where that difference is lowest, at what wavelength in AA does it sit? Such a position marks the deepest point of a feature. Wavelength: 4340.51 AA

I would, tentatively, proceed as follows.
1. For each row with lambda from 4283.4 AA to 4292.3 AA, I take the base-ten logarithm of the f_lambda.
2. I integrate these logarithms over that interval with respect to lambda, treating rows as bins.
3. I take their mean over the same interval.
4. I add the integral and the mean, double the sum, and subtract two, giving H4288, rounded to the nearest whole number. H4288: 47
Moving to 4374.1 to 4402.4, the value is 143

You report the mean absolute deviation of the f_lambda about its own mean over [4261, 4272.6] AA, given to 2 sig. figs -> 20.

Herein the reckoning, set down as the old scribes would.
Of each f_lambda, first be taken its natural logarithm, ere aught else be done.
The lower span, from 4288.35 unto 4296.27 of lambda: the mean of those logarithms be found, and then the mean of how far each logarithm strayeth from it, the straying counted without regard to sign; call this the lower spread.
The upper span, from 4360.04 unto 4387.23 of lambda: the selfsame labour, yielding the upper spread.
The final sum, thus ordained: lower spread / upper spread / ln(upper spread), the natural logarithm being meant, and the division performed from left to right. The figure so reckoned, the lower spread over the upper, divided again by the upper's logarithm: -0.32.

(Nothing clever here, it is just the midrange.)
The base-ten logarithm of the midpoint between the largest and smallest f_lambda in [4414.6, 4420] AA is 2.49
